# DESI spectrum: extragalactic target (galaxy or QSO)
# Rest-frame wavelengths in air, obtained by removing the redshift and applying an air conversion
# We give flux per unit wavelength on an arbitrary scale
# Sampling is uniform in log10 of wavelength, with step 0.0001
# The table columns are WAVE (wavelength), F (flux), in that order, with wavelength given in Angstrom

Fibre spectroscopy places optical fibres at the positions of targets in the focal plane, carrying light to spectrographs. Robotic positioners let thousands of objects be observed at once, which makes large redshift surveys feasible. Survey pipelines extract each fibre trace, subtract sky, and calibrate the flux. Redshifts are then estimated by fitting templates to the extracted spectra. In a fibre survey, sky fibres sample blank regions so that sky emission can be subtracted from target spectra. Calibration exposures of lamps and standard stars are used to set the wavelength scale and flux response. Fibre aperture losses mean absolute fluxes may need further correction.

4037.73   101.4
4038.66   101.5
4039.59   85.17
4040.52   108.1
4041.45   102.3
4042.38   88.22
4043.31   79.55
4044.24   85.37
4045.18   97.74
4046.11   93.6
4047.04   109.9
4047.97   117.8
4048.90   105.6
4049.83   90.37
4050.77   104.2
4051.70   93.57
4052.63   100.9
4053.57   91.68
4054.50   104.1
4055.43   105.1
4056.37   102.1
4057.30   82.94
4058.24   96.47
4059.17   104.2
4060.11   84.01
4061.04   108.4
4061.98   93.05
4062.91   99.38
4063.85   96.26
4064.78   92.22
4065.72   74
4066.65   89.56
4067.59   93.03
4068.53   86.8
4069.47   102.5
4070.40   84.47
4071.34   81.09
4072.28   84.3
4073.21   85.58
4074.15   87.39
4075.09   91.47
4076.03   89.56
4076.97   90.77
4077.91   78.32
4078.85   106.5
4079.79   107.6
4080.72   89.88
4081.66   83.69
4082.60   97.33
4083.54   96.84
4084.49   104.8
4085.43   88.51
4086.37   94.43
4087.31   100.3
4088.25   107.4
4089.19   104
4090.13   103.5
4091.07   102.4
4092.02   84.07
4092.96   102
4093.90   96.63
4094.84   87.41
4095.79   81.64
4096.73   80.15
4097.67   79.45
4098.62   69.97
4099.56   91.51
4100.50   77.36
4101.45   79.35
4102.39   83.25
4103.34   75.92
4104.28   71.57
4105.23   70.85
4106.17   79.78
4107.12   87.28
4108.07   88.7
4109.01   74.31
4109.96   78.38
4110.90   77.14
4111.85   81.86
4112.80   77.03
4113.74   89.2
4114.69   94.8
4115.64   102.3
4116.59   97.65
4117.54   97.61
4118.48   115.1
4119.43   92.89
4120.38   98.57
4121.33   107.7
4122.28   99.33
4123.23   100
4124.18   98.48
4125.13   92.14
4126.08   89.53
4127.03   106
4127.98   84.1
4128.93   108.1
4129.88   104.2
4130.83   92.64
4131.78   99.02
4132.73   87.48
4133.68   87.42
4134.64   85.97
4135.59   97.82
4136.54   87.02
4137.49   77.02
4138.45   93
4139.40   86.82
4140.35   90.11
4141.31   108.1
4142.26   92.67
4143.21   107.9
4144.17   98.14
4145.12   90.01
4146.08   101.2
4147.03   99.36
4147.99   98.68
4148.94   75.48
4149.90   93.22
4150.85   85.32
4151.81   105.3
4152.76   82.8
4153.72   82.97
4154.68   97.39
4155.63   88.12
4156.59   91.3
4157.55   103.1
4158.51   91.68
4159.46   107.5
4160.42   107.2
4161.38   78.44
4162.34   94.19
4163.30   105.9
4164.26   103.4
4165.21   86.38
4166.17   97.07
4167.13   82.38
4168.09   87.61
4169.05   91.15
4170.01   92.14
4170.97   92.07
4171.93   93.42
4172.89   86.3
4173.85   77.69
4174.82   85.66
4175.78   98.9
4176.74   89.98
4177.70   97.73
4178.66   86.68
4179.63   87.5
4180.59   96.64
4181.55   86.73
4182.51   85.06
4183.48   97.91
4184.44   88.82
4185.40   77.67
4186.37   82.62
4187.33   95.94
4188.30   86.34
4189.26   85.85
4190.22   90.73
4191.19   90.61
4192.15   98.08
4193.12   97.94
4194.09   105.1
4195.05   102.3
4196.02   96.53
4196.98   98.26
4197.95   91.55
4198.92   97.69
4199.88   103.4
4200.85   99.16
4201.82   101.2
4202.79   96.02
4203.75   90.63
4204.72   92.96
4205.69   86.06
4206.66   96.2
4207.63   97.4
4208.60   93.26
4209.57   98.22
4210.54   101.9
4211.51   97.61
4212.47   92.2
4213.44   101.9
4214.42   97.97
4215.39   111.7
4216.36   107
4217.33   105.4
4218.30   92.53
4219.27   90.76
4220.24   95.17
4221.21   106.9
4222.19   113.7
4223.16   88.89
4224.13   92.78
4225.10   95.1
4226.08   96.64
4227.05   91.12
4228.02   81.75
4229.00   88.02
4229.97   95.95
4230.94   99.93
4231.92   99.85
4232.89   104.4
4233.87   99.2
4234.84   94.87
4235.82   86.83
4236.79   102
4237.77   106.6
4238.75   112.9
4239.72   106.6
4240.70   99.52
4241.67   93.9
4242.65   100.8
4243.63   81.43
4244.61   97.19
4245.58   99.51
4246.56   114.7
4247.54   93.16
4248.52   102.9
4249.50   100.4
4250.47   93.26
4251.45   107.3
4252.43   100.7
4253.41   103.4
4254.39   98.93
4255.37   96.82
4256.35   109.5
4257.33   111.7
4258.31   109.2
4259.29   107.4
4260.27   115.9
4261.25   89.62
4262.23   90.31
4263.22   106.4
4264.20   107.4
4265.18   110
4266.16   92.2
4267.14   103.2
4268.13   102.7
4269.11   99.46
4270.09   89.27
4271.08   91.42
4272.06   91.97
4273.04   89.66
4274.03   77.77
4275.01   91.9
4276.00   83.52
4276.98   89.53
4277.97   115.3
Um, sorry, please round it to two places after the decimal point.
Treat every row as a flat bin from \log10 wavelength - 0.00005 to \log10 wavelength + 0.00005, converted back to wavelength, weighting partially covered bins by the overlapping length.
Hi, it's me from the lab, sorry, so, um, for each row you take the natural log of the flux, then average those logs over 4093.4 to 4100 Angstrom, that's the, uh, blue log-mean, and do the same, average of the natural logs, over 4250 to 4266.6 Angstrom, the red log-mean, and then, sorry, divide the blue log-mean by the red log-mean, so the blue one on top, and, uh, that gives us 0.96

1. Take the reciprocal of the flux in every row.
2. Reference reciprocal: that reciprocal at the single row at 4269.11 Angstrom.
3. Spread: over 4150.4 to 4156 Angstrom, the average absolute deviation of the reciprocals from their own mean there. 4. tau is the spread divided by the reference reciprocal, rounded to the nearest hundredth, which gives 0.08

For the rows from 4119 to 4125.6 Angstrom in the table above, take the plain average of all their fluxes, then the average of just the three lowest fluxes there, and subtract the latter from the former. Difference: 4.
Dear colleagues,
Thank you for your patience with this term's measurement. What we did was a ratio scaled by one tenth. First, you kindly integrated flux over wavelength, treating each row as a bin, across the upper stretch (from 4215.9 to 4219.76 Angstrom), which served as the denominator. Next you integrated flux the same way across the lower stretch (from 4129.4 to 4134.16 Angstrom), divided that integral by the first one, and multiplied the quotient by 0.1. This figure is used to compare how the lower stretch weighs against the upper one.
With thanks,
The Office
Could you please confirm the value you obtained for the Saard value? 0.12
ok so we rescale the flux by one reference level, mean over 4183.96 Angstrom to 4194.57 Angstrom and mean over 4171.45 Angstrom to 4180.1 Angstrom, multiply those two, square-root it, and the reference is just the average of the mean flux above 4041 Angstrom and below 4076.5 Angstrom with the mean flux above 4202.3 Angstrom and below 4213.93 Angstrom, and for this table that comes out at 0.95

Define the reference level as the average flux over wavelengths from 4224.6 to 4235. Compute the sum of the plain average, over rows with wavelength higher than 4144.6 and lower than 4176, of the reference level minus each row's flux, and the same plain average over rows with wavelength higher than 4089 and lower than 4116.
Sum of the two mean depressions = 13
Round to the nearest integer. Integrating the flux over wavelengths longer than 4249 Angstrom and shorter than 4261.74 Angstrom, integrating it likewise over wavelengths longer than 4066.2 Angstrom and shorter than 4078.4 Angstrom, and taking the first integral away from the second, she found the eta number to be -244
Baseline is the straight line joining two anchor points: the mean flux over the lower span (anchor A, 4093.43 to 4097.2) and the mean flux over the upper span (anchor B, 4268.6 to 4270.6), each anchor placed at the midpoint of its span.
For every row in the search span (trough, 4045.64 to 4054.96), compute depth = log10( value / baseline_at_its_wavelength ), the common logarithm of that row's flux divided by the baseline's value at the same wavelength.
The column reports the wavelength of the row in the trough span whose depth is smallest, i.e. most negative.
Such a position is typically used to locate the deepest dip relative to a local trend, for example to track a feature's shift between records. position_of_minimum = 4049.83 Angstrom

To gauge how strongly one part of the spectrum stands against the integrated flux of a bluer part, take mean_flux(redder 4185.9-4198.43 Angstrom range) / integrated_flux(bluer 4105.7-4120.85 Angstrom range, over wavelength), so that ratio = 0.07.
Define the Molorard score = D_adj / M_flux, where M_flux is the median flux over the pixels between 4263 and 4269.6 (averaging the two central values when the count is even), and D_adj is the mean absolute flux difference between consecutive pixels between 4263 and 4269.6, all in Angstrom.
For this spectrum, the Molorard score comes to 0.058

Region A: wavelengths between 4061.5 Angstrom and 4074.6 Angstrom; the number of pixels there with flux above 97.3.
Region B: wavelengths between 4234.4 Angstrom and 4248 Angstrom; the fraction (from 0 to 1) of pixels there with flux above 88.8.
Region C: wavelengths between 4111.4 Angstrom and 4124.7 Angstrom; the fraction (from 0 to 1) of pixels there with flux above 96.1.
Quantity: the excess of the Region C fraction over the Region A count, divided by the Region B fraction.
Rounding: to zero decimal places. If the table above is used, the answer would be -2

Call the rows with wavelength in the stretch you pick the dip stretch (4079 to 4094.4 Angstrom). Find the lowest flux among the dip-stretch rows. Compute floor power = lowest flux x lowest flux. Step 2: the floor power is 7004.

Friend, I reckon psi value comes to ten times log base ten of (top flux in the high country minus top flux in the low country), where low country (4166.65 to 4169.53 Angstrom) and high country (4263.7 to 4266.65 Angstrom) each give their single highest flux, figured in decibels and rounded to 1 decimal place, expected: 12.8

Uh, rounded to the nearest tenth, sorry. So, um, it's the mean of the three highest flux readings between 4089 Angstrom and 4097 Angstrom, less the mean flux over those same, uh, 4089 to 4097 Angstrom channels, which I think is 9.8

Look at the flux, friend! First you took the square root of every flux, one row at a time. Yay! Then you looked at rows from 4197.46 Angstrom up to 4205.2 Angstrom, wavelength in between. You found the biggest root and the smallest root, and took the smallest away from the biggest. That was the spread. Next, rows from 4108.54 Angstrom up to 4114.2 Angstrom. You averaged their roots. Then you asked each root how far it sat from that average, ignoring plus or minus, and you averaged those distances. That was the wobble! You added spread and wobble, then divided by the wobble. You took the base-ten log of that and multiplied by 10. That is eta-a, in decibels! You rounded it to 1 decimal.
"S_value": 6.0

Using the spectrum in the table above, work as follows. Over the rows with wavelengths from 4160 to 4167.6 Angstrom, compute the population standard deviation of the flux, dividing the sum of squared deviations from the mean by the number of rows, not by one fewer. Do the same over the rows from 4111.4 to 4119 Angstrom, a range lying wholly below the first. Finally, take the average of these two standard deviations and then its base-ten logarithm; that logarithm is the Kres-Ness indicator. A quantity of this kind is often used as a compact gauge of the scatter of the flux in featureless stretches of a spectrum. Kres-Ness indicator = 1.03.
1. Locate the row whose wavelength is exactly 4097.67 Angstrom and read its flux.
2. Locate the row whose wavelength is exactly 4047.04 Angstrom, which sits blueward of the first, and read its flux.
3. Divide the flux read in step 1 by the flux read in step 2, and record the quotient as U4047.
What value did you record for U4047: 0.72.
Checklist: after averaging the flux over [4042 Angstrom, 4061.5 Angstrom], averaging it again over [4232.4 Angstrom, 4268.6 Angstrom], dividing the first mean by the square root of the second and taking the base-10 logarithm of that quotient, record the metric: 0.986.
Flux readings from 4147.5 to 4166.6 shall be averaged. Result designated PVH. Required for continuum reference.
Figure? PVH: 94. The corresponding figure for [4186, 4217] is 96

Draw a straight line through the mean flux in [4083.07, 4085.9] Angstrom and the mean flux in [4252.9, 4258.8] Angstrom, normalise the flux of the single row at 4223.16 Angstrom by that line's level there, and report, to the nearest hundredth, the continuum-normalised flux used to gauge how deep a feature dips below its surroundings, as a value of 0.86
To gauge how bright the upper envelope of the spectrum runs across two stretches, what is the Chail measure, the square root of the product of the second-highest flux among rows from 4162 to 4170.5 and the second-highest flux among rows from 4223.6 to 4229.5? 99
